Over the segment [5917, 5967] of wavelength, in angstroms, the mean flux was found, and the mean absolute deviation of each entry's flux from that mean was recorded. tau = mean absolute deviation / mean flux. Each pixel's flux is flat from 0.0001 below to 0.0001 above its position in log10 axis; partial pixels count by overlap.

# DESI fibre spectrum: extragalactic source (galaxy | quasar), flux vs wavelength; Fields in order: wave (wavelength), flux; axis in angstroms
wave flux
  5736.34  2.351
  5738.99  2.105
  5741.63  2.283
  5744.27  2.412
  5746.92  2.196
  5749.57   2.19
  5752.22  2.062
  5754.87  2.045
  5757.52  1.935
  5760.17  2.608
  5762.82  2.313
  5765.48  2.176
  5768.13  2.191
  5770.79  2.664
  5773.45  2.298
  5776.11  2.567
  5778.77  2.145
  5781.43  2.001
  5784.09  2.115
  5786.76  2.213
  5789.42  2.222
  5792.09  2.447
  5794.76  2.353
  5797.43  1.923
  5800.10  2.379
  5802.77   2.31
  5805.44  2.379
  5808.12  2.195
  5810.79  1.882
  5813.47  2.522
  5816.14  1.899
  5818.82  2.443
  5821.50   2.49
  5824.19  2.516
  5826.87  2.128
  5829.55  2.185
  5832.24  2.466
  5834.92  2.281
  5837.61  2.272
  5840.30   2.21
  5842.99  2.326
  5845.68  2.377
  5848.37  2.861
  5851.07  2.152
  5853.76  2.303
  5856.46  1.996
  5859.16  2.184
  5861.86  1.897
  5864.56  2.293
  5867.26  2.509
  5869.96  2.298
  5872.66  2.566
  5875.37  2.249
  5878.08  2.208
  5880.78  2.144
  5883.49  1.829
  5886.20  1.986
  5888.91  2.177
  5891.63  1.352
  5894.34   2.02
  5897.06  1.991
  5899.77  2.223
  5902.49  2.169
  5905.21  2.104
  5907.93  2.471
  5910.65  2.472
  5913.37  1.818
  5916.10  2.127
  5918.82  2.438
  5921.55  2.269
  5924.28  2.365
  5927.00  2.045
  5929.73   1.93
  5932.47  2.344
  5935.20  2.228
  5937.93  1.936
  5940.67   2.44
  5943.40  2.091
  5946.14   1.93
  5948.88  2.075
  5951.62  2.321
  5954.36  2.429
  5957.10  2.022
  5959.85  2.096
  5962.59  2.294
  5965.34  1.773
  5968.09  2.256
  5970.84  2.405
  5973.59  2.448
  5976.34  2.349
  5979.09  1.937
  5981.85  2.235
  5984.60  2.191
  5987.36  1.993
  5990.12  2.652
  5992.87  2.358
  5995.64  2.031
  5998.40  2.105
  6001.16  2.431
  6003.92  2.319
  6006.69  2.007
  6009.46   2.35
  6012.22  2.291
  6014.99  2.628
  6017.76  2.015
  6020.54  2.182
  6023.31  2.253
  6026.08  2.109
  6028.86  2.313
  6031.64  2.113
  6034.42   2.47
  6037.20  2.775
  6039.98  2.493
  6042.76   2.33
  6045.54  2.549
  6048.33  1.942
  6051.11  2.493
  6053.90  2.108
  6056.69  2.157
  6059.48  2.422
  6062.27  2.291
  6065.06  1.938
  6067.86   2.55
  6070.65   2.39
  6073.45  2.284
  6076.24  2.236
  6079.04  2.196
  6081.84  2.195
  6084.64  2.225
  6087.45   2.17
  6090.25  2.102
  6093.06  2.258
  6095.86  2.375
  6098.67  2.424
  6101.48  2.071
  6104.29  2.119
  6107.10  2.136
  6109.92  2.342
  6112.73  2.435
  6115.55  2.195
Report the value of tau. 0.083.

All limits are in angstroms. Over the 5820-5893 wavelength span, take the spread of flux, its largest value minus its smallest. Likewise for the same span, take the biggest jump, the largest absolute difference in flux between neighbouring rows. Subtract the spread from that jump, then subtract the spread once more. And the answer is -2.19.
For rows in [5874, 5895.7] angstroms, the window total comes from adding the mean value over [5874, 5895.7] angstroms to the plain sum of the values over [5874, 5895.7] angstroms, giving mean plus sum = 18.0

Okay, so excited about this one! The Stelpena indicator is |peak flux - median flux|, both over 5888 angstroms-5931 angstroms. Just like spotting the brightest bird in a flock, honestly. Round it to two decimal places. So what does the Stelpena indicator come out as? 0.32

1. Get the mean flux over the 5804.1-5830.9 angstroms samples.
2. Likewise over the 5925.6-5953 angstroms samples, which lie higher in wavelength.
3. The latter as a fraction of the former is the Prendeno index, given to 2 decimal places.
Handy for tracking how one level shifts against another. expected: 0.94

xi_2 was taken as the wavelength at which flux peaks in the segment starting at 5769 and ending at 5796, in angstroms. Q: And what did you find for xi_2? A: 5770.79 angstroms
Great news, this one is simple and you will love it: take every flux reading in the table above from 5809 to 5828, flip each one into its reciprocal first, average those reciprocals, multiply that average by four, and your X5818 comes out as 1.79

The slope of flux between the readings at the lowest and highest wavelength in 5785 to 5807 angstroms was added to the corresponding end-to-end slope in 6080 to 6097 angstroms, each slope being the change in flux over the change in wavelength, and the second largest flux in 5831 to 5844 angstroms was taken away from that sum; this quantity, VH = -2.30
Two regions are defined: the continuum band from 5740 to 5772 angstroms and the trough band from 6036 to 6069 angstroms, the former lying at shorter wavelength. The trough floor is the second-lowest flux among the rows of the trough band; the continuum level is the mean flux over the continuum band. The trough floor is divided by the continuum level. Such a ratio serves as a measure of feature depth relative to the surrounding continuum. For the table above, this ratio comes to 0.86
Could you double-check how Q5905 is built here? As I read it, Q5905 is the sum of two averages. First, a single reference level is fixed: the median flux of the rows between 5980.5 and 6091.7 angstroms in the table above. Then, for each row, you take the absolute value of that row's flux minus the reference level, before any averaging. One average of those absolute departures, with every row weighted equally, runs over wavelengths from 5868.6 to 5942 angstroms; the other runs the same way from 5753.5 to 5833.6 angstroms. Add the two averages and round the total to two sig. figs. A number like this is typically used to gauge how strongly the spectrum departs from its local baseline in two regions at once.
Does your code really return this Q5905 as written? 0.38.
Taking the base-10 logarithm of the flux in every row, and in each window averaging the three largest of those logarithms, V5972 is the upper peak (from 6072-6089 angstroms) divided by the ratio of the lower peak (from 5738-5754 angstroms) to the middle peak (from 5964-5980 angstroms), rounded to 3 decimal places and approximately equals 0.371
